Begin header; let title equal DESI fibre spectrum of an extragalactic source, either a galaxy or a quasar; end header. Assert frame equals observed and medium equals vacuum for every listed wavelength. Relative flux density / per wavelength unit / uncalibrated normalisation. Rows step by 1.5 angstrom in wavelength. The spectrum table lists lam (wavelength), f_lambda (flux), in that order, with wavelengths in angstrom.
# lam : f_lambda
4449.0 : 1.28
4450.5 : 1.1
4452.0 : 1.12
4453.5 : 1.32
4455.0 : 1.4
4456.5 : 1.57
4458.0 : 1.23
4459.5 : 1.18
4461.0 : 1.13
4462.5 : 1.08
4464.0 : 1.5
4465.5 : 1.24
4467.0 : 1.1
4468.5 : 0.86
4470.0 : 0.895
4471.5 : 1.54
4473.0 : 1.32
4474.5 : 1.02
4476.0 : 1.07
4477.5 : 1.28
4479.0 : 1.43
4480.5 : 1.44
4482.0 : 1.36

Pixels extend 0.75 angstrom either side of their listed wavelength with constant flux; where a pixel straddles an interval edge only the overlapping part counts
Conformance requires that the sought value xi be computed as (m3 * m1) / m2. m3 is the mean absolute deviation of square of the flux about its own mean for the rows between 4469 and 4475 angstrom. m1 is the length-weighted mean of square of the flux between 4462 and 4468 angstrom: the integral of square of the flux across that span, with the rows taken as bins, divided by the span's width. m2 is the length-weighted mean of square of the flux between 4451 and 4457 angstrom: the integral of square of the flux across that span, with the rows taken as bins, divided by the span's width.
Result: 0.48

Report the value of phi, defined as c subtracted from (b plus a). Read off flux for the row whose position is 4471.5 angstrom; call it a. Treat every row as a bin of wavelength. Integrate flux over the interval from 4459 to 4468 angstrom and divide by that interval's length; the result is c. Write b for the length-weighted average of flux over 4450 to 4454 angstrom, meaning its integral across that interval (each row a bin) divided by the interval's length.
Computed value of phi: 1.52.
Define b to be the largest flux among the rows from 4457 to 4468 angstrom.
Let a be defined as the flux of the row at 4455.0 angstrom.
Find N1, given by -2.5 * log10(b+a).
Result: -1.16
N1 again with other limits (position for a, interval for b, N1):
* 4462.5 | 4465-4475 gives -1.05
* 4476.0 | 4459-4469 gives -1.02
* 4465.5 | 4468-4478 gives -1.11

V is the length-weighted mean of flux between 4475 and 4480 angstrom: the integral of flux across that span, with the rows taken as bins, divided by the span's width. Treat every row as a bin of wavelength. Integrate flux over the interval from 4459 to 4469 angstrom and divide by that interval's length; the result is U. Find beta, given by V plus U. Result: 2.42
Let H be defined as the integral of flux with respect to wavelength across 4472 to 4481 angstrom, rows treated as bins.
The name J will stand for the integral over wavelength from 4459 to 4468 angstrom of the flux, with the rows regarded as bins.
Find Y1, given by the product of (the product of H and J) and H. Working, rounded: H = 11.4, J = 10.8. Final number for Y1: 1390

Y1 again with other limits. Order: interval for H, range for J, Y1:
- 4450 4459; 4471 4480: 1551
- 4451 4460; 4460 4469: 1432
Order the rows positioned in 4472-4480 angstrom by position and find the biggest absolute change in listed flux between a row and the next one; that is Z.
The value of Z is 0.30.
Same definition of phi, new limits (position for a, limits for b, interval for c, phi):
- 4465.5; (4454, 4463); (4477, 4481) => 1.13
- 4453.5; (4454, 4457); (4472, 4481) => 1.52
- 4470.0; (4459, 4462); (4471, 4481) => 0.75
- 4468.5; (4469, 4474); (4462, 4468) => 0.86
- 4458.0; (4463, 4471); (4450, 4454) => 1.18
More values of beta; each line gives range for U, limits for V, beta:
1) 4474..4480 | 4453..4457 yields 2.65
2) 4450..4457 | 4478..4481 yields 2.72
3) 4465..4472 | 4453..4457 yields 2.54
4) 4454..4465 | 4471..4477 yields 2.52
